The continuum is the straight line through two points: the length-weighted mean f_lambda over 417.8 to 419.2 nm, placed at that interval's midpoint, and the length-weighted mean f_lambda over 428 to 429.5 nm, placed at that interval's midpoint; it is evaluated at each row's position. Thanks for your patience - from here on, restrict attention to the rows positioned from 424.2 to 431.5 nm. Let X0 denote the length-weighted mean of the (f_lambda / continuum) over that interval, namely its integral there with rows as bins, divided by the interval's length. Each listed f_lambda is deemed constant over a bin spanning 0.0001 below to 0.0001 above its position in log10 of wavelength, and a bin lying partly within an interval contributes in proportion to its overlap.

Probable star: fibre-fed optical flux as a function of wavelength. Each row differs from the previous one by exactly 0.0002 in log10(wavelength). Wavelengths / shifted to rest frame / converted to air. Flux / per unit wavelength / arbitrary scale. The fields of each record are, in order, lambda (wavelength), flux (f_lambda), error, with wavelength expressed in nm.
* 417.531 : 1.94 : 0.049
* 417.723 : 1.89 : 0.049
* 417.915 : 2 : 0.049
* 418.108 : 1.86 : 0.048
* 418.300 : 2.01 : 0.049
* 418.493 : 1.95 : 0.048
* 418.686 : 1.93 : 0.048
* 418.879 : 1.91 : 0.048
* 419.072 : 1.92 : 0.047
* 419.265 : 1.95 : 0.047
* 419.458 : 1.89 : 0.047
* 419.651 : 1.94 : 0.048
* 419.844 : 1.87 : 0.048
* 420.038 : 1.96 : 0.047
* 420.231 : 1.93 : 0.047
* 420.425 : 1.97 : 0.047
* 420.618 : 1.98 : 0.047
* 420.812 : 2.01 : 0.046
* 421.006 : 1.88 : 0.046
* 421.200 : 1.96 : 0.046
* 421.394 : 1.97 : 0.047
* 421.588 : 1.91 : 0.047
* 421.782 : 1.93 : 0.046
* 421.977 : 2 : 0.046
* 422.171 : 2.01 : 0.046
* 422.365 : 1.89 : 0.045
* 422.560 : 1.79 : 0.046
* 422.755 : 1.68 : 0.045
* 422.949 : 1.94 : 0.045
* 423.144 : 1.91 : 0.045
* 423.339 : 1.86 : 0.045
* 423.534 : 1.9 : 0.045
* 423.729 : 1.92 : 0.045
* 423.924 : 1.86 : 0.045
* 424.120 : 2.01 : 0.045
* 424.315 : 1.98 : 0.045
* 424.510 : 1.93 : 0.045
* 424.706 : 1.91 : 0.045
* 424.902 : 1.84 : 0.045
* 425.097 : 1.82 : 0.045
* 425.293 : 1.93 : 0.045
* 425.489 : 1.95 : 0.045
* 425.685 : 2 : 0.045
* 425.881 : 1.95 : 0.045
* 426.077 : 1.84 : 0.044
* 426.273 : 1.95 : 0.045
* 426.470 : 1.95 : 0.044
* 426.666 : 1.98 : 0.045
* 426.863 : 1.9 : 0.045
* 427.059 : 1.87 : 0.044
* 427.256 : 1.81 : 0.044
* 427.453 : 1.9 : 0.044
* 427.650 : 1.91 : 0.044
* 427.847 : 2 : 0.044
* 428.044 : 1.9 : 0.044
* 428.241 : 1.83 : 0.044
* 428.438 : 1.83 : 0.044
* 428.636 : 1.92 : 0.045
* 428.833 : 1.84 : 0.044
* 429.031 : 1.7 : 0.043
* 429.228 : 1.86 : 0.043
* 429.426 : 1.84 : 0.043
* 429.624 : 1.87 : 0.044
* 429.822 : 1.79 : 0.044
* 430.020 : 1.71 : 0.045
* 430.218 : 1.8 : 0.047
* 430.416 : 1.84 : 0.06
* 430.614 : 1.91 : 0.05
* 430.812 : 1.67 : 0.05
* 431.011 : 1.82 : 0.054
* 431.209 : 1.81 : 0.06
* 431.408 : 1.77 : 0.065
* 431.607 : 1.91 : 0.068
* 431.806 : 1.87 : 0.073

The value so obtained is 1.01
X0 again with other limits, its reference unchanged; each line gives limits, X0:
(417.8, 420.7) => 1.00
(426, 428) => 1.03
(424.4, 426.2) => 1.02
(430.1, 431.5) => 0.99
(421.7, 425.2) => 1.00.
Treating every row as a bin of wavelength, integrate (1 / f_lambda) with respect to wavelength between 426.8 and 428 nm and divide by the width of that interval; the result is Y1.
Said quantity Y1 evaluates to 0.527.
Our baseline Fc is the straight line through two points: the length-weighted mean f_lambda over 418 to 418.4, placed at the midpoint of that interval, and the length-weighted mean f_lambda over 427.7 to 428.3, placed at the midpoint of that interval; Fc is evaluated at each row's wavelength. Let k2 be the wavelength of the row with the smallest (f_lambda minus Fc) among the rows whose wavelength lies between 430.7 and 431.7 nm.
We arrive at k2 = 430.812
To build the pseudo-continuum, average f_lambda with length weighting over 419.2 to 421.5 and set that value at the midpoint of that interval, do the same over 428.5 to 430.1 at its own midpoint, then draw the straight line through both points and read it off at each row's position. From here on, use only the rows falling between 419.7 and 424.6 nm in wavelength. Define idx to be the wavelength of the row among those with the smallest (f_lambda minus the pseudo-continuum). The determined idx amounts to 422.755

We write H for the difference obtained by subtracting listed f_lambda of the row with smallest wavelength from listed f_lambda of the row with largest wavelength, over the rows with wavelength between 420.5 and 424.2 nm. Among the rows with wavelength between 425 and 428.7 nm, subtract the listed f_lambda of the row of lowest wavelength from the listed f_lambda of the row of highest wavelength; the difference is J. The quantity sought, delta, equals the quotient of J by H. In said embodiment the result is 3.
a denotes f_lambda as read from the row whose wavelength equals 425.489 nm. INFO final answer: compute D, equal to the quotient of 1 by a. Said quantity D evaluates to 0.51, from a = 1.95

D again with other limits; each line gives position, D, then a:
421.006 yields 0.53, 1.88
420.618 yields 0.51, 1.98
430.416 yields 0.54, 1.84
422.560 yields 0.56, 1.79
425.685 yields 0.50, 2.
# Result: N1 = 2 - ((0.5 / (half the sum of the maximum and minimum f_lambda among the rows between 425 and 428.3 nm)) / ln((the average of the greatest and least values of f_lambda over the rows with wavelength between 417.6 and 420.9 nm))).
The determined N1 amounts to 1.60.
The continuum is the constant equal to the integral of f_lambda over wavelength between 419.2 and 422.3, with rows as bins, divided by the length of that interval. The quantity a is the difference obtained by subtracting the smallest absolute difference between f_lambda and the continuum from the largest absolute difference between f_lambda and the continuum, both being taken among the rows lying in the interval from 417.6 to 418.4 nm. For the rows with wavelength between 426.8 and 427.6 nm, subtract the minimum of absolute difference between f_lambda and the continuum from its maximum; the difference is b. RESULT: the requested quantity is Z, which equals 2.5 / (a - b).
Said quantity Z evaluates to -45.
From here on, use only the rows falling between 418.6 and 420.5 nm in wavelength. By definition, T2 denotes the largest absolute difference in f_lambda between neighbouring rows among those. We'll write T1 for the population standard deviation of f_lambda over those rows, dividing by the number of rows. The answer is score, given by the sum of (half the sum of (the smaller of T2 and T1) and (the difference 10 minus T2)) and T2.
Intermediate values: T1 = 0.029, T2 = 0.09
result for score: 5.06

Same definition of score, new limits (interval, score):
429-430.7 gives 5.11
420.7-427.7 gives 5.16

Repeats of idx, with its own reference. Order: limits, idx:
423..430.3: 429.031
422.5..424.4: 422.755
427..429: 427.256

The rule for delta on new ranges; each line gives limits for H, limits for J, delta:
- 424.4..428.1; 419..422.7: 4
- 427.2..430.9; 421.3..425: 1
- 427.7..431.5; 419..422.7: 1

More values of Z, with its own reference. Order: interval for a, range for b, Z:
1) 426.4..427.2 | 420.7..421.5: 125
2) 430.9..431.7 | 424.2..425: 50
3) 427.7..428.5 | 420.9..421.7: 163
